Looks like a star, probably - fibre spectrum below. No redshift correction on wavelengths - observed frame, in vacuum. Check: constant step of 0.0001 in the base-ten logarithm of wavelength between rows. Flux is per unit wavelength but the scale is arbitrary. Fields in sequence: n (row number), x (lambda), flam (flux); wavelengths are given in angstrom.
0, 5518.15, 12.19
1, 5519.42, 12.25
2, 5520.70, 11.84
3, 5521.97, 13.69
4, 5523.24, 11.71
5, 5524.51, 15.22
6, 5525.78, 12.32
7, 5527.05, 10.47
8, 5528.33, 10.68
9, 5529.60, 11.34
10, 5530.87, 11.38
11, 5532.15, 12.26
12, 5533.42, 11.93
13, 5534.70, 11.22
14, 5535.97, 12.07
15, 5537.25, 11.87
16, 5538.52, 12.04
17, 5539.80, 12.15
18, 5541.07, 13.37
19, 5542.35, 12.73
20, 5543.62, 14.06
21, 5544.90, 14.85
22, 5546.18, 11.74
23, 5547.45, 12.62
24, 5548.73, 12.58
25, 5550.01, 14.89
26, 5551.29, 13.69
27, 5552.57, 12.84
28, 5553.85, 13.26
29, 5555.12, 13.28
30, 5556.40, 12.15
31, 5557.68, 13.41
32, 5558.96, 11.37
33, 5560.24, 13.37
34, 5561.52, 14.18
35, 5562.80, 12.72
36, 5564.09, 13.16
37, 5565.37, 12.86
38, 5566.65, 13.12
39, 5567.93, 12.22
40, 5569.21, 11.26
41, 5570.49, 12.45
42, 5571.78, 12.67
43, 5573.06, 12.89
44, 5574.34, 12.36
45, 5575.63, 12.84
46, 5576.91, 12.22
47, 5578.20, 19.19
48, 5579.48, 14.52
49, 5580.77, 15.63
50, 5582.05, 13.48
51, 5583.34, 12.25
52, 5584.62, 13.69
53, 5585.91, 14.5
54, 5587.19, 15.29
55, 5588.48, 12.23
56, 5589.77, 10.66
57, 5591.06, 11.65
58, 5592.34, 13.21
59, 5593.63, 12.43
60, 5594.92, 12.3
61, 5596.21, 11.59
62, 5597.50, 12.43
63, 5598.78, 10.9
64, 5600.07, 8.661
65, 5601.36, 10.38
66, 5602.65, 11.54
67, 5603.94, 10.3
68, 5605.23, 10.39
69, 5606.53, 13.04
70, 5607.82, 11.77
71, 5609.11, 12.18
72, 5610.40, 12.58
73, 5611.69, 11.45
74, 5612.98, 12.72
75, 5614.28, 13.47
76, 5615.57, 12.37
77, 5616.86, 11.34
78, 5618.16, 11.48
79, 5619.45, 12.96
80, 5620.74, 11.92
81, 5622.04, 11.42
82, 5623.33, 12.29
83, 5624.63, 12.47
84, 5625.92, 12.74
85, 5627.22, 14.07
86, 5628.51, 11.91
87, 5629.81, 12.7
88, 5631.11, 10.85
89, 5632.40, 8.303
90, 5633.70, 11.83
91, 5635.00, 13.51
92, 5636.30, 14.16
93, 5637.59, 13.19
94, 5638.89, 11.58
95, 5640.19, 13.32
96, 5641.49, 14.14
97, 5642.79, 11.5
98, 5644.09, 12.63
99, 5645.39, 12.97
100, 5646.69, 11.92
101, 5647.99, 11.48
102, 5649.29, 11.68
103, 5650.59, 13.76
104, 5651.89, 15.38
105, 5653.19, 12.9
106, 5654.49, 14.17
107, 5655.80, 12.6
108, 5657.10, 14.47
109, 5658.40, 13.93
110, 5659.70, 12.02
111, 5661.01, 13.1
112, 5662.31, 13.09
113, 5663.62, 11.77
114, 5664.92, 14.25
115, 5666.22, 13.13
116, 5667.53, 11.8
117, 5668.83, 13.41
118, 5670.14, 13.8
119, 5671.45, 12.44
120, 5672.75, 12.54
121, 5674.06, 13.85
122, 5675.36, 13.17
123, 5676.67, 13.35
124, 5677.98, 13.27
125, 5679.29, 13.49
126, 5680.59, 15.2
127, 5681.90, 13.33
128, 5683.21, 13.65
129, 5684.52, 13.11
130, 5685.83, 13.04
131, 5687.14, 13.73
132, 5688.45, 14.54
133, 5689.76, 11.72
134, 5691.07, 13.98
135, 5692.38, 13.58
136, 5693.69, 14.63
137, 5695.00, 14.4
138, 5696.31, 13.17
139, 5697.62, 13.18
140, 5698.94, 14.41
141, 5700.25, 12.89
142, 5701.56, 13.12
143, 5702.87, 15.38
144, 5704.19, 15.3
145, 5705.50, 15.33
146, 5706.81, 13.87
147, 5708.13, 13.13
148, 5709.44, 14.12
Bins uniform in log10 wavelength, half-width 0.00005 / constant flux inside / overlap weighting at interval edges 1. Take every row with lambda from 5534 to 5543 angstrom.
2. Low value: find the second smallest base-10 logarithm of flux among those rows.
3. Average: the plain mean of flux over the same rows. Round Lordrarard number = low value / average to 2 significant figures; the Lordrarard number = 0.088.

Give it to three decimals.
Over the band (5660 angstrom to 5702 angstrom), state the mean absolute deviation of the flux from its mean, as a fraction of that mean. 0.045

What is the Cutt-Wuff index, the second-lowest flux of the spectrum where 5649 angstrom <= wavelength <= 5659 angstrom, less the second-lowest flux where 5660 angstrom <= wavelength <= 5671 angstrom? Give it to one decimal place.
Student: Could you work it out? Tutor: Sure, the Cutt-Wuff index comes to 0.8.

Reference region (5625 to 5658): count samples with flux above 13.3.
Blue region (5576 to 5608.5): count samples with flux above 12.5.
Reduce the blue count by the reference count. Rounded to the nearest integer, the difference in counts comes 0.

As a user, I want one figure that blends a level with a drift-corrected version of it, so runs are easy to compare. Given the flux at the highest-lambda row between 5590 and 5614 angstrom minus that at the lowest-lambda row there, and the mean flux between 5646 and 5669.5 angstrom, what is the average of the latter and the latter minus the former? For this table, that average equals 12.51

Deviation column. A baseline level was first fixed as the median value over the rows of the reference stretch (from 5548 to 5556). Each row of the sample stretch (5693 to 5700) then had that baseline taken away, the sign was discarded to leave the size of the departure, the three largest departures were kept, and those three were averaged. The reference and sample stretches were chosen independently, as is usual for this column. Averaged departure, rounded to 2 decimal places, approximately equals 1.21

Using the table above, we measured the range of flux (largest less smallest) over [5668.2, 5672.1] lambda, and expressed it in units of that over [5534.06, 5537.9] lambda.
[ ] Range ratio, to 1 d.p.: 1.6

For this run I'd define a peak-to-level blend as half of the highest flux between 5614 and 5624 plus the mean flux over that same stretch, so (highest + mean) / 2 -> 12.8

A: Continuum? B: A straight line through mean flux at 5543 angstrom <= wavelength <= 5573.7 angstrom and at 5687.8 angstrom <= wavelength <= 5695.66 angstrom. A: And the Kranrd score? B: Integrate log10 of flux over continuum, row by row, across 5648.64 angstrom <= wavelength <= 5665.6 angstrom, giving -0.18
